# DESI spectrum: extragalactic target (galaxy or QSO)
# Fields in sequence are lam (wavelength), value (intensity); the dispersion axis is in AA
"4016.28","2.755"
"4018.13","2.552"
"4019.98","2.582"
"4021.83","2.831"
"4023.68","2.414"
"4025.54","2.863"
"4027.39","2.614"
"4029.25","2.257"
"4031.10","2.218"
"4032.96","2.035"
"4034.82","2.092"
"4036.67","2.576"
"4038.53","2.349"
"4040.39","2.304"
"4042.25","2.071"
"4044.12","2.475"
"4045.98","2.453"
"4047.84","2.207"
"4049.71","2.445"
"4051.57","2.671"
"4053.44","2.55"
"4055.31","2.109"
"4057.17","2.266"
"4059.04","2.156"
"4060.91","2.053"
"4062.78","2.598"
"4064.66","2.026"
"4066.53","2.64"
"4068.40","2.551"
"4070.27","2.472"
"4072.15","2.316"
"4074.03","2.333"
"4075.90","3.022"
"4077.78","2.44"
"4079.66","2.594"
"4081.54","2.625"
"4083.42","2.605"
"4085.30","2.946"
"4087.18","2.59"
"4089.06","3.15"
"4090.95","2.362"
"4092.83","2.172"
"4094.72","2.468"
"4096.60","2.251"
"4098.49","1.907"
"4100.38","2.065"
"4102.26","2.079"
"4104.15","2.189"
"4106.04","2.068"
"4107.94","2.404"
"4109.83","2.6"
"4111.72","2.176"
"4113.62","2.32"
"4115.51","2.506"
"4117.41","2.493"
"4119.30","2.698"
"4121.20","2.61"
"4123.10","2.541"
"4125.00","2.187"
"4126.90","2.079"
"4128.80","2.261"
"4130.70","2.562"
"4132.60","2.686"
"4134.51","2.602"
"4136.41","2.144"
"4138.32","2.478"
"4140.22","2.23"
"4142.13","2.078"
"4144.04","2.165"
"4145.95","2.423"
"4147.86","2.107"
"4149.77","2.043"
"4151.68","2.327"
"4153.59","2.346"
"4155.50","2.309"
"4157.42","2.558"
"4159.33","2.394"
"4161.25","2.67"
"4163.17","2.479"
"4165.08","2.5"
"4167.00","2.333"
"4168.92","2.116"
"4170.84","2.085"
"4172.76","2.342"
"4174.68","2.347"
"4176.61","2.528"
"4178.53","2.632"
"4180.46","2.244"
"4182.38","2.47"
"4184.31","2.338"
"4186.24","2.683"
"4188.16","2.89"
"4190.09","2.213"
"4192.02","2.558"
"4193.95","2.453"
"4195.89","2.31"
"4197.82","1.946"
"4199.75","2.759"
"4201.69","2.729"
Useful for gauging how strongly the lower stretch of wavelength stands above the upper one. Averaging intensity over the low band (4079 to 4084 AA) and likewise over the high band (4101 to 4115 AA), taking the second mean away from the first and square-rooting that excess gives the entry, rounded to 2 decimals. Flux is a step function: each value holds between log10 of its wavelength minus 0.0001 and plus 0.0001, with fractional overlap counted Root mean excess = 0.59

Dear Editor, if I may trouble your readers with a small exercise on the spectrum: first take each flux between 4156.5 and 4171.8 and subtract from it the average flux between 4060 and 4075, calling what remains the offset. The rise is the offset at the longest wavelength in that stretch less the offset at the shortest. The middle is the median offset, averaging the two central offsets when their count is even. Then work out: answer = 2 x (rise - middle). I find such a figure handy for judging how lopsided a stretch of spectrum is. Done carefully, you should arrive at -1.1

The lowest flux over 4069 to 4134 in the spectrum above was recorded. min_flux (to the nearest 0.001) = 1.907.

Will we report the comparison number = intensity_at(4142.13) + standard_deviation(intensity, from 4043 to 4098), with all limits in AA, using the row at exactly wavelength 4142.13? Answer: 2.35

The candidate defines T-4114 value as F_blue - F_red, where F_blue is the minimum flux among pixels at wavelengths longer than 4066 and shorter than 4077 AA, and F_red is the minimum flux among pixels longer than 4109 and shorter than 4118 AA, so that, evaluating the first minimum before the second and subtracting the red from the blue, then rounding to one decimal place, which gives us 0.1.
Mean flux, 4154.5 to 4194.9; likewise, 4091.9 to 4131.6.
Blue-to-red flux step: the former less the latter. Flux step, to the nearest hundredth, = 0.12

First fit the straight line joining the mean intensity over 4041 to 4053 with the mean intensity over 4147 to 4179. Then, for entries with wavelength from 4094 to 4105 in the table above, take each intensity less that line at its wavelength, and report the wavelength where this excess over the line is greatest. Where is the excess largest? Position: 4094.72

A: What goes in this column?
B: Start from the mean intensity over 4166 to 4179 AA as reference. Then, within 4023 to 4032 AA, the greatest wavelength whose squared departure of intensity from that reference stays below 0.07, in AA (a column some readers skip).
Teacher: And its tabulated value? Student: 4031.10 AA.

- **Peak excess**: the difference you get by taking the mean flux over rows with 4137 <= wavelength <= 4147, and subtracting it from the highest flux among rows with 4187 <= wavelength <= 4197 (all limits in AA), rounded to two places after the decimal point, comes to 0.62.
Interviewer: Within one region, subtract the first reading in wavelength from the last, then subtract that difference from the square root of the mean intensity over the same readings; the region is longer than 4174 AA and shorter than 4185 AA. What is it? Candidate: 1.57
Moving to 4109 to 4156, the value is 1.83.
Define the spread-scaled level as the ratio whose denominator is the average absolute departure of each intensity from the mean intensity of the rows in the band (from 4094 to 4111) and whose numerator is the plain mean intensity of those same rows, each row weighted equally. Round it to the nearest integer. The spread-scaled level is 12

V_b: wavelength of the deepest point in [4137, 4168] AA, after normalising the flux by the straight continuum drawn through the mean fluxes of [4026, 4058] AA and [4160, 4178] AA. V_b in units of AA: 4149.77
